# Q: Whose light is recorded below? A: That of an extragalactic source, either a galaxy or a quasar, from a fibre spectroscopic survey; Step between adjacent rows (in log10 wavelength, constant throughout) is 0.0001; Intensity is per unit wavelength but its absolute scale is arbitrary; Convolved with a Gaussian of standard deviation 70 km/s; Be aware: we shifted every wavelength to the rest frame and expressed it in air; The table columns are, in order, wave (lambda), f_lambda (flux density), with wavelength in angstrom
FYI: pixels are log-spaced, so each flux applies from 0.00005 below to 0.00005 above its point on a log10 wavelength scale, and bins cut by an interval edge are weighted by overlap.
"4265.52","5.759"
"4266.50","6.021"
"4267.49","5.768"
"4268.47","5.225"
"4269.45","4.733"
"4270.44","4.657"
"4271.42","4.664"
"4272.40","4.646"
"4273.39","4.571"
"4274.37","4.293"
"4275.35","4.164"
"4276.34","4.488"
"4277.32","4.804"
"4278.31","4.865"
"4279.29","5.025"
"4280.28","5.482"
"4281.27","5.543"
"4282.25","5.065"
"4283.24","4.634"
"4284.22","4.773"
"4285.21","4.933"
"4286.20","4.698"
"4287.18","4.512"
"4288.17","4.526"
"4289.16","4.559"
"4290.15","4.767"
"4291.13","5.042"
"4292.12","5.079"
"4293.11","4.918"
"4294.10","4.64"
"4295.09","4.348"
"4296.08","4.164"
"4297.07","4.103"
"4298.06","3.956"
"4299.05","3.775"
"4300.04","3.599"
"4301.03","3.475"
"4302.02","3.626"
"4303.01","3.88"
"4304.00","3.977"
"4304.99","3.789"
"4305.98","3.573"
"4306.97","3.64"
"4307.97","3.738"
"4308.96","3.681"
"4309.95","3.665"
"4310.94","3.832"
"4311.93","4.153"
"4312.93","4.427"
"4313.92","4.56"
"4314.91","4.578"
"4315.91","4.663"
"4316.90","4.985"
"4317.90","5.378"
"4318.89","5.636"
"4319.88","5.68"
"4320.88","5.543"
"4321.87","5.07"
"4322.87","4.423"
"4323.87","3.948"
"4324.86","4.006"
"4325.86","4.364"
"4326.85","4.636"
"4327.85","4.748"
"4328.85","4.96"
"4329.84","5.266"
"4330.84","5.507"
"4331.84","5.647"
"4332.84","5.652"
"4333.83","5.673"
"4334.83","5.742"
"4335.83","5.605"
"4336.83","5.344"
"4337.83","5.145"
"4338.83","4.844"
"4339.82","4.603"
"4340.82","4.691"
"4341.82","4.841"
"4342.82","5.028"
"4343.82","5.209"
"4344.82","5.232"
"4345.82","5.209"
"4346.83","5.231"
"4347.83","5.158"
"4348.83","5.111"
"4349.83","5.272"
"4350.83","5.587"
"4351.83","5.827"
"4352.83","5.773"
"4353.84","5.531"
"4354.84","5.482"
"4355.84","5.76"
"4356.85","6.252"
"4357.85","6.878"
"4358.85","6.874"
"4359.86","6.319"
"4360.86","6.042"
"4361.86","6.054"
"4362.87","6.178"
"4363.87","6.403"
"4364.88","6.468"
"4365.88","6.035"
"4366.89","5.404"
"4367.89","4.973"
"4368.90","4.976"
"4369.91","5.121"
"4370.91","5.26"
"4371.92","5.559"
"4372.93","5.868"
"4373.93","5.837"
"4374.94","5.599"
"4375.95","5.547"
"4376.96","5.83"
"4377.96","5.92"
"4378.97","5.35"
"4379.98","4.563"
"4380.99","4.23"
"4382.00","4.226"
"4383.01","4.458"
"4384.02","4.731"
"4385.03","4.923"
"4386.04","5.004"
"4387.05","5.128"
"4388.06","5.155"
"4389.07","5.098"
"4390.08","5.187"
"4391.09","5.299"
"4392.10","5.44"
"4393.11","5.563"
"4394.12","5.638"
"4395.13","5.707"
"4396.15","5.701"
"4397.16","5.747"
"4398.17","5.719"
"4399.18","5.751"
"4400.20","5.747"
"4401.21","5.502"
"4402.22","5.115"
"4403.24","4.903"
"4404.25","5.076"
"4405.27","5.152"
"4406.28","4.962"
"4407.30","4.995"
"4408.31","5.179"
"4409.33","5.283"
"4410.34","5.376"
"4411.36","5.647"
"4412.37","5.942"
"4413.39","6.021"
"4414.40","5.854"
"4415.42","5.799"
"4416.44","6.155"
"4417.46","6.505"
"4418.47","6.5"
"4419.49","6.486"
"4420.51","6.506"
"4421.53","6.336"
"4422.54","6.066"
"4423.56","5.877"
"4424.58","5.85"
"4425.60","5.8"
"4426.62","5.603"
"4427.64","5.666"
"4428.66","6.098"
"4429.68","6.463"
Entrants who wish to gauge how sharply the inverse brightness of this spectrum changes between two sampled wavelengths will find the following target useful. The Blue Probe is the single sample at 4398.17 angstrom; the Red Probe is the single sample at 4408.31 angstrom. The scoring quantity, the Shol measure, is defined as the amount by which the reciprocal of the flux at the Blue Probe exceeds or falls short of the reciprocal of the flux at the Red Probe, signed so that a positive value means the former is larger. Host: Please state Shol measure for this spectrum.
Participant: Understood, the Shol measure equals -0.02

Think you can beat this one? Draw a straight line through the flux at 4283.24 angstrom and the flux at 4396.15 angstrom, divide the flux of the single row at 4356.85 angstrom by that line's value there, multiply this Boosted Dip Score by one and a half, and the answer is 1.76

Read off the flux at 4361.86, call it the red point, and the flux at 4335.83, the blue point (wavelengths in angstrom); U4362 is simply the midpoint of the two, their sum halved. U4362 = 5.83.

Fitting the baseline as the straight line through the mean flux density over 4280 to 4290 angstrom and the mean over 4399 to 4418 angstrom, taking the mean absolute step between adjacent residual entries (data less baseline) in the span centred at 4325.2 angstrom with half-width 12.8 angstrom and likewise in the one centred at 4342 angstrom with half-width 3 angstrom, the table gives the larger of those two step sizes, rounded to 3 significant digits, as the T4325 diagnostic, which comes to 0.213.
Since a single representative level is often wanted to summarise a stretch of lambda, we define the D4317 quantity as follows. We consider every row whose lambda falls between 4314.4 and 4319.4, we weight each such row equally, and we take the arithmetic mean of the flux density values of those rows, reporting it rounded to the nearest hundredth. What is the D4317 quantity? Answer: 5.05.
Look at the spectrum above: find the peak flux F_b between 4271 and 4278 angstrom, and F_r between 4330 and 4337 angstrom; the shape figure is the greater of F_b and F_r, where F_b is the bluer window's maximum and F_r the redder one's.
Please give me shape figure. 5.7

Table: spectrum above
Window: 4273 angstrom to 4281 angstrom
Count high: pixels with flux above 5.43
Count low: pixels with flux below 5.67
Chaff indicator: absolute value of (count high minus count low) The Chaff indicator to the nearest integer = 7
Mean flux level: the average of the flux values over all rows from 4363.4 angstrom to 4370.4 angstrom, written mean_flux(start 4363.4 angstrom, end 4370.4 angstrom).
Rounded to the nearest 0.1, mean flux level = 5.6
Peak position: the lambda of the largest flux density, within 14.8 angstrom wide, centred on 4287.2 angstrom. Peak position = 4281.27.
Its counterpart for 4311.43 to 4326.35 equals 4319.88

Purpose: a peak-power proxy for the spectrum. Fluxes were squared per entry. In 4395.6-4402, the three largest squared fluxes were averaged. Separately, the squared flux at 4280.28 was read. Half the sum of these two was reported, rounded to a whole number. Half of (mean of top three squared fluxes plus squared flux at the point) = 32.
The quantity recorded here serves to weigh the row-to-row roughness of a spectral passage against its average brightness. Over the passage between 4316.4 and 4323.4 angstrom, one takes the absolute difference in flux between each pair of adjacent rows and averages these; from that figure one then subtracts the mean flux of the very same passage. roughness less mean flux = -4.9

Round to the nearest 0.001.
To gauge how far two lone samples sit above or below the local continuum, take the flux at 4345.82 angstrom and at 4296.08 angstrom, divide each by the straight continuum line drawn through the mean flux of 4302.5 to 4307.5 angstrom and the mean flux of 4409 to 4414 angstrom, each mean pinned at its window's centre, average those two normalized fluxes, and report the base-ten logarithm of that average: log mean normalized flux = 0.063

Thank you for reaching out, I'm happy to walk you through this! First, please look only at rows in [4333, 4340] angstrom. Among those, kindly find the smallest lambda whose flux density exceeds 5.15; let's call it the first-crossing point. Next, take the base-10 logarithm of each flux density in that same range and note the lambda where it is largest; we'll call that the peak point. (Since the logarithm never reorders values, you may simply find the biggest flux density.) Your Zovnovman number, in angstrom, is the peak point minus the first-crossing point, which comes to 1.0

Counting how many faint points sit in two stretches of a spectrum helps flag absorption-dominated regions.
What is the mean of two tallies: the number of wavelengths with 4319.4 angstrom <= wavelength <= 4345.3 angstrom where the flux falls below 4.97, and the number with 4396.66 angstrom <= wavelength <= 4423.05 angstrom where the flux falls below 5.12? 8.0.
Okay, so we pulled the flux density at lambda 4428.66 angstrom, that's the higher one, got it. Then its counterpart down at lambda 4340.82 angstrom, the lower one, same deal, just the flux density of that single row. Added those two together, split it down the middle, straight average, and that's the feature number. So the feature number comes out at 5.39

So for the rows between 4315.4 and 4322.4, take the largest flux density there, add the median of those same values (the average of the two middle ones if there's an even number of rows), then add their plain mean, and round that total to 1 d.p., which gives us 16.3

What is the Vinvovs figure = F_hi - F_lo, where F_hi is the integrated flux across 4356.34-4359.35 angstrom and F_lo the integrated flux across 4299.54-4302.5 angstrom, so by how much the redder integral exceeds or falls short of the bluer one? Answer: 9.5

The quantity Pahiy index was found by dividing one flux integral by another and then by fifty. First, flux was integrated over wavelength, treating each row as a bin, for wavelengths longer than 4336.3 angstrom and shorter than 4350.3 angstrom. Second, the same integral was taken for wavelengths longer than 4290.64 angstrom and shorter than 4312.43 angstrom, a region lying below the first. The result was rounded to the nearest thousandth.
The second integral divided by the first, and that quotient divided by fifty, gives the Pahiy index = 0.025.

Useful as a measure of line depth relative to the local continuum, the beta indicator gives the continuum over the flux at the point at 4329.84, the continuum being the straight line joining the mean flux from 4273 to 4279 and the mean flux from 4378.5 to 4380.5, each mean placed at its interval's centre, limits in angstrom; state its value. 0.90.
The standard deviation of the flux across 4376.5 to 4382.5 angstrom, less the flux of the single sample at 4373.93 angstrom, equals -5.1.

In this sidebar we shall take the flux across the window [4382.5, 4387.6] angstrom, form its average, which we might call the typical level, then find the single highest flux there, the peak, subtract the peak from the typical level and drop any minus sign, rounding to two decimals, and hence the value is 0.28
